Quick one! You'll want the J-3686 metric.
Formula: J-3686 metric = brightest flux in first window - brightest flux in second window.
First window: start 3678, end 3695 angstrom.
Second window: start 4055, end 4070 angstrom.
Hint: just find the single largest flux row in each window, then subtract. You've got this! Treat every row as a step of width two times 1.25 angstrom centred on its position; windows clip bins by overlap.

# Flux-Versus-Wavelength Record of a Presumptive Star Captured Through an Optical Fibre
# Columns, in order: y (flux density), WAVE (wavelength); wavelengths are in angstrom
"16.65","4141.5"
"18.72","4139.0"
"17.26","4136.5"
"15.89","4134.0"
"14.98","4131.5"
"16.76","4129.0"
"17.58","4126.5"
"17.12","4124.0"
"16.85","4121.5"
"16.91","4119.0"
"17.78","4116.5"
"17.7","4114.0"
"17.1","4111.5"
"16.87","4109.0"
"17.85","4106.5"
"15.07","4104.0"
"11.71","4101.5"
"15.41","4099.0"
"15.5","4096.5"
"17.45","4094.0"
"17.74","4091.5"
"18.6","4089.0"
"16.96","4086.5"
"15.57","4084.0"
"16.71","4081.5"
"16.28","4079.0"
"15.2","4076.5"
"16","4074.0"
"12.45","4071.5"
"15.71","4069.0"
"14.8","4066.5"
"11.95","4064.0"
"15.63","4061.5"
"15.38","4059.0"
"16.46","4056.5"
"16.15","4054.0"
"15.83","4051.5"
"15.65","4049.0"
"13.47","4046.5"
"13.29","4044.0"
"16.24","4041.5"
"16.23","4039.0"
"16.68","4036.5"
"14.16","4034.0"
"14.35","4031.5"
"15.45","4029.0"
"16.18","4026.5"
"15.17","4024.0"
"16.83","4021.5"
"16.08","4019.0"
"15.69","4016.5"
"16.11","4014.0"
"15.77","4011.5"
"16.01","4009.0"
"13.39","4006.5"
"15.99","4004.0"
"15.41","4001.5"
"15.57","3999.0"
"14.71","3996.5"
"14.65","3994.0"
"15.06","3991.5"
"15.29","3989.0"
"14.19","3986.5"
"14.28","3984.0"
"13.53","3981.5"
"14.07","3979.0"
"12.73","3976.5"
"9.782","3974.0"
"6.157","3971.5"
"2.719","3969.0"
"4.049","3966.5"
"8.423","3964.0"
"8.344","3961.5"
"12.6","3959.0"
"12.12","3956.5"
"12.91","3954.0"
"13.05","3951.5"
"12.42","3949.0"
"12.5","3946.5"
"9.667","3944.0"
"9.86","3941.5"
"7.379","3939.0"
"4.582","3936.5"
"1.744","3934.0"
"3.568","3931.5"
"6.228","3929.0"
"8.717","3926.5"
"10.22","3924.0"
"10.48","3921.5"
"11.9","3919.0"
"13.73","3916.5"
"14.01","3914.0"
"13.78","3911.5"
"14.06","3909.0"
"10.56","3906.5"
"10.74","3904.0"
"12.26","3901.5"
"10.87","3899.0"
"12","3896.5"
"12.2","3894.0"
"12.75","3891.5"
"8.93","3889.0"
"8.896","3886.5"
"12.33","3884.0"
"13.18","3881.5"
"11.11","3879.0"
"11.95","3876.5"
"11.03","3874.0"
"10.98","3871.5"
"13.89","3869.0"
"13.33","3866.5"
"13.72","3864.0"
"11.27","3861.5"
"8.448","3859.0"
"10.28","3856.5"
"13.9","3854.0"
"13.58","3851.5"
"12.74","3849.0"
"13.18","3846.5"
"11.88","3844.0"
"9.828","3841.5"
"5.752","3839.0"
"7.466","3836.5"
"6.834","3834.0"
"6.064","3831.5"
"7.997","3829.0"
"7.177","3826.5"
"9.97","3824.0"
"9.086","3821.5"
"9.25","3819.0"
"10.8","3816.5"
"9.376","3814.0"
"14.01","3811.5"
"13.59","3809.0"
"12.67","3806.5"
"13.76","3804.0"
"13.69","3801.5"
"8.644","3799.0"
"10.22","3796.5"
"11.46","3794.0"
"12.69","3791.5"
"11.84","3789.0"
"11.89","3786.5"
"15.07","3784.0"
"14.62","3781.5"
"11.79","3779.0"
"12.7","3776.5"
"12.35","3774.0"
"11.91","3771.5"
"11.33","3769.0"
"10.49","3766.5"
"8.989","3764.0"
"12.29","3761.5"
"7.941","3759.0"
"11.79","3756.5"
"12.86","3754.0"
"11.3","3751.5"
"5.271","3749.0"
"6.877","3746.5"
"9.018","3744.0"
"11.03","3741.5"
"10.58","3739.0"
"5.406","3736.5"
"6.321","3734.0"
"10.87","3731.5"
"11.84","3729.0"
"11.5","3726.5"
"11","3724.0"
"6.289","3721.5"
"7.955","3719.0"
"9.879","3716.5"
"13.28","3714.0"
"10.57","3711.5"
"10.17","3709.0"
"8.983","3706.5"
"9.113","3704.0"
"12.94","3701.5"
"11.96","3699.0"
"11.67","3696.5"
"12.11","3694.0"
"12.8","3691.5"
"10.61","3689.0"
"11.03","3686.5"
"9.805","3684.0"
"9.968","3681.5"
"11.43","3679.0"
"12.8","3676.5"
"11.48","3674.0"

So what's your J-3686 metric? -3.7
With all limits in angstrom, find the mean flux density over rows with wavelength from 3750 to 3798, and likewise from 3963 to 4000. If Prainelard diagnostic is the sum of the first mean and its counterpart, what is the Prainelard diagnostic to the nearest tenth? 23.4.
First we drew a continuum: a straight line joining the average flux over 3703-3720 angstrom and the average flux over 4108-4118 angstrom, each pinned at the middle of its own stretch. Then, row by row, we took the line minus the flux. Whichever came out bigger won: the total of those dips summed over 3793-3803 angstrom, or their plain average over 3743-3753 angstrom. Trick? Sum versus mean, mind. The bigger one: 2.5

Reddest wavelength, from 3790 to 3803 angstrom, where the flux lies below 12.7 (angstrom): 3799.0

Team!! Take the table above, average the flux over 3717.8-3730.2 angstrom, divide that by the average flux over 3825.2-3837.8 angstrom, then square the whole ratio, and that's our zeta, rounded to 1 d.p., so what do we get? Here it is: 1.9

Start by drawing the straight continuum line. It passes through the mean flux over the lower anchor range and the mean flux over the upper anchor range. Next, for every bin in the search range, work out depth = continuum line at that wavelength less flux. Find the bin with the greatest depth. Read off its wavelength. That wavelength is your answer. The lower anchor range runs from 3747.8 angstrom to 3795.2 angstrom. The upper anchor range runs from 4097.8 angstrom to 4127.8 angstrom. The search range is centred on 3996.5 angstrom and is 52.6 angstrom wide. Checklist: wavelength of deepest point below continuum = 3971.5 angstrom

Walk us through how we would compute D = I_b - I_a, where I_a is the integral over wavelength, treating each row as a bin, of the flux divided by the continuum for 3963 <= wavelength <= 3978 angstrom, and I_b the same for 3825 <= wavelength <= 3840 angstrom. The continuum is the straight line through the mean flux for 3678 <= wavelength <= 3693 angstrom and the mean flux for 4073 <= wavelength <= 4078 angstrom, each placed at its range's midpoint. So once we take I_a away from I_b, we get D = 0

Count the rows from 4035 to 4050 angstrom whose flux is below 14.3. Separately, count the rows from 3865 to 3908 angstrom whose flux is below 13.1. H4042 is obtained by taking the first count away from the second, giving 12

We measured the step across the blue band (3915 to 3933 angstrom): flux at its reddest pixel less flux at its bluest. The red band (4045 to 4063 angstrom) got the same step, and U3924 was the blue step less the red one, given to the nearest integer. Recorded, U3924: -12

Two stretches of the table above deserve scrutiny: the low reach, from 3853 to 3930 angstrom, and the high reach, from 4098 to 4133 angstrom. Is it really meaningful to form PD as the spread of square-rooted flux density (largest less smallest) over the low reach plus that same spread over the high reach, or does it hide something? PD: 2.1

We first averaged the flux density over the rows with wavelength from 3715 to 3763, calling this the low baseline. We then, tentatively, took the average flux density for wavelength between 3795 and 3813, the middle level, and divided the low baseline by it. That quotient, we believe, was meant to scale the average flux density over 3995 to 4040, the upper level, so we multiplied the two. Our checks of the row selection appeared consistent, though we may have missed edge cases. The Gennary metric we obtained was 12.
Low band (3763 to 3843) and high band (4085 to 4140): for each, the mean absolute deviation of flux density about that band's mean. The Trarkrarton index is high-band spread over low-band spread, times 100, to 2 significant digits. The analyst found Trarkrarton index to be 51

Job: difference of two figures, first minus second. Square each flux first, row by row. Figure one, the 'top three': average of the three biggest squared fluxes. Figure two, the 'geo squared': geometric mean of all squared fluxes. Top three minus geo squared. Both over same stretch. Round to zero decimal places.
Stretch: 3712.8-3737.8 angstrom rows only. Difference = 68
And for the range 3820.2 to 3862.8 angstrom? 96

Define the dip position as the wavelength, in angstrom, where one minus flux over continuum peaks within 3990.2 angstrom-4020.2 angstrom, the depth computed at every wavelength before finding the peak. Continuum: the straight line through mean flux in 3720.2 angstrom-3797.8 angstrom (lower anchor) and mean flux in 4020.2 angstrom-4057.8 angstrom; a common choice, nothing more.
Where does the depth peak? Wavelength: 4006.5 angstrom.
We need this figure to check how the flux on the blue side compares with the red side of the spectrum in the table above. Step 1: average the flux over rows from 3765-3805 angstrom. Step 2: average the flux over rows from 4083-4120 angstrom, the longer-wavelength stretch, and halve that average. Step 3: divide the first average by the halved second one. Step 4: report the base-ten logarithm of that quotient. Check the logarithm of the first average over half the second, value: 0.17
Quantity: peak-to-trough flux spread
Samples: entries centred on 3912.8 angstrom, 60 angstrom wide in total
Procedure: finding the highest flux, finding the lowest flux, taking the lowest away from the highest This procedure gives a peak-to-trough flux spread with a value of 12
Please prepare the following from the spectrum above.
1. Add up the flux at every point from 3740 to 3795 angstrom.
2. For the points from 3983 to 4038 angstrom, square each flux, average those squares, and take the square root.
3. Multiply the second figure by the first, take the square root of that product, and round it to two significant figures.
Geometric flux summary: 61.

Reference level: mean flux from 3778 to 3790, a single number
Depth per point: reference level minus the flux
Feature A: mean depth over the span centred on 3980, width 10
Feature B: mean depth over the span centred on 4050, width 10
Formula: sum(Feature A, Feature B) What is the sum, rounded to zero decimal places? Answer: -3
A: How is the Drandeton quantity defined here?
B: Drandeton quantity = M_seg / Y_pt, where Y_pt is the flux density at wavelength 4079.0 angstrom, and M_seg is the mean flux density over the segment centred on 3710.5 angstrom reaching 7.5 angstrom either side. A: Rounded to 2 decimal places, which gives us 0.63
